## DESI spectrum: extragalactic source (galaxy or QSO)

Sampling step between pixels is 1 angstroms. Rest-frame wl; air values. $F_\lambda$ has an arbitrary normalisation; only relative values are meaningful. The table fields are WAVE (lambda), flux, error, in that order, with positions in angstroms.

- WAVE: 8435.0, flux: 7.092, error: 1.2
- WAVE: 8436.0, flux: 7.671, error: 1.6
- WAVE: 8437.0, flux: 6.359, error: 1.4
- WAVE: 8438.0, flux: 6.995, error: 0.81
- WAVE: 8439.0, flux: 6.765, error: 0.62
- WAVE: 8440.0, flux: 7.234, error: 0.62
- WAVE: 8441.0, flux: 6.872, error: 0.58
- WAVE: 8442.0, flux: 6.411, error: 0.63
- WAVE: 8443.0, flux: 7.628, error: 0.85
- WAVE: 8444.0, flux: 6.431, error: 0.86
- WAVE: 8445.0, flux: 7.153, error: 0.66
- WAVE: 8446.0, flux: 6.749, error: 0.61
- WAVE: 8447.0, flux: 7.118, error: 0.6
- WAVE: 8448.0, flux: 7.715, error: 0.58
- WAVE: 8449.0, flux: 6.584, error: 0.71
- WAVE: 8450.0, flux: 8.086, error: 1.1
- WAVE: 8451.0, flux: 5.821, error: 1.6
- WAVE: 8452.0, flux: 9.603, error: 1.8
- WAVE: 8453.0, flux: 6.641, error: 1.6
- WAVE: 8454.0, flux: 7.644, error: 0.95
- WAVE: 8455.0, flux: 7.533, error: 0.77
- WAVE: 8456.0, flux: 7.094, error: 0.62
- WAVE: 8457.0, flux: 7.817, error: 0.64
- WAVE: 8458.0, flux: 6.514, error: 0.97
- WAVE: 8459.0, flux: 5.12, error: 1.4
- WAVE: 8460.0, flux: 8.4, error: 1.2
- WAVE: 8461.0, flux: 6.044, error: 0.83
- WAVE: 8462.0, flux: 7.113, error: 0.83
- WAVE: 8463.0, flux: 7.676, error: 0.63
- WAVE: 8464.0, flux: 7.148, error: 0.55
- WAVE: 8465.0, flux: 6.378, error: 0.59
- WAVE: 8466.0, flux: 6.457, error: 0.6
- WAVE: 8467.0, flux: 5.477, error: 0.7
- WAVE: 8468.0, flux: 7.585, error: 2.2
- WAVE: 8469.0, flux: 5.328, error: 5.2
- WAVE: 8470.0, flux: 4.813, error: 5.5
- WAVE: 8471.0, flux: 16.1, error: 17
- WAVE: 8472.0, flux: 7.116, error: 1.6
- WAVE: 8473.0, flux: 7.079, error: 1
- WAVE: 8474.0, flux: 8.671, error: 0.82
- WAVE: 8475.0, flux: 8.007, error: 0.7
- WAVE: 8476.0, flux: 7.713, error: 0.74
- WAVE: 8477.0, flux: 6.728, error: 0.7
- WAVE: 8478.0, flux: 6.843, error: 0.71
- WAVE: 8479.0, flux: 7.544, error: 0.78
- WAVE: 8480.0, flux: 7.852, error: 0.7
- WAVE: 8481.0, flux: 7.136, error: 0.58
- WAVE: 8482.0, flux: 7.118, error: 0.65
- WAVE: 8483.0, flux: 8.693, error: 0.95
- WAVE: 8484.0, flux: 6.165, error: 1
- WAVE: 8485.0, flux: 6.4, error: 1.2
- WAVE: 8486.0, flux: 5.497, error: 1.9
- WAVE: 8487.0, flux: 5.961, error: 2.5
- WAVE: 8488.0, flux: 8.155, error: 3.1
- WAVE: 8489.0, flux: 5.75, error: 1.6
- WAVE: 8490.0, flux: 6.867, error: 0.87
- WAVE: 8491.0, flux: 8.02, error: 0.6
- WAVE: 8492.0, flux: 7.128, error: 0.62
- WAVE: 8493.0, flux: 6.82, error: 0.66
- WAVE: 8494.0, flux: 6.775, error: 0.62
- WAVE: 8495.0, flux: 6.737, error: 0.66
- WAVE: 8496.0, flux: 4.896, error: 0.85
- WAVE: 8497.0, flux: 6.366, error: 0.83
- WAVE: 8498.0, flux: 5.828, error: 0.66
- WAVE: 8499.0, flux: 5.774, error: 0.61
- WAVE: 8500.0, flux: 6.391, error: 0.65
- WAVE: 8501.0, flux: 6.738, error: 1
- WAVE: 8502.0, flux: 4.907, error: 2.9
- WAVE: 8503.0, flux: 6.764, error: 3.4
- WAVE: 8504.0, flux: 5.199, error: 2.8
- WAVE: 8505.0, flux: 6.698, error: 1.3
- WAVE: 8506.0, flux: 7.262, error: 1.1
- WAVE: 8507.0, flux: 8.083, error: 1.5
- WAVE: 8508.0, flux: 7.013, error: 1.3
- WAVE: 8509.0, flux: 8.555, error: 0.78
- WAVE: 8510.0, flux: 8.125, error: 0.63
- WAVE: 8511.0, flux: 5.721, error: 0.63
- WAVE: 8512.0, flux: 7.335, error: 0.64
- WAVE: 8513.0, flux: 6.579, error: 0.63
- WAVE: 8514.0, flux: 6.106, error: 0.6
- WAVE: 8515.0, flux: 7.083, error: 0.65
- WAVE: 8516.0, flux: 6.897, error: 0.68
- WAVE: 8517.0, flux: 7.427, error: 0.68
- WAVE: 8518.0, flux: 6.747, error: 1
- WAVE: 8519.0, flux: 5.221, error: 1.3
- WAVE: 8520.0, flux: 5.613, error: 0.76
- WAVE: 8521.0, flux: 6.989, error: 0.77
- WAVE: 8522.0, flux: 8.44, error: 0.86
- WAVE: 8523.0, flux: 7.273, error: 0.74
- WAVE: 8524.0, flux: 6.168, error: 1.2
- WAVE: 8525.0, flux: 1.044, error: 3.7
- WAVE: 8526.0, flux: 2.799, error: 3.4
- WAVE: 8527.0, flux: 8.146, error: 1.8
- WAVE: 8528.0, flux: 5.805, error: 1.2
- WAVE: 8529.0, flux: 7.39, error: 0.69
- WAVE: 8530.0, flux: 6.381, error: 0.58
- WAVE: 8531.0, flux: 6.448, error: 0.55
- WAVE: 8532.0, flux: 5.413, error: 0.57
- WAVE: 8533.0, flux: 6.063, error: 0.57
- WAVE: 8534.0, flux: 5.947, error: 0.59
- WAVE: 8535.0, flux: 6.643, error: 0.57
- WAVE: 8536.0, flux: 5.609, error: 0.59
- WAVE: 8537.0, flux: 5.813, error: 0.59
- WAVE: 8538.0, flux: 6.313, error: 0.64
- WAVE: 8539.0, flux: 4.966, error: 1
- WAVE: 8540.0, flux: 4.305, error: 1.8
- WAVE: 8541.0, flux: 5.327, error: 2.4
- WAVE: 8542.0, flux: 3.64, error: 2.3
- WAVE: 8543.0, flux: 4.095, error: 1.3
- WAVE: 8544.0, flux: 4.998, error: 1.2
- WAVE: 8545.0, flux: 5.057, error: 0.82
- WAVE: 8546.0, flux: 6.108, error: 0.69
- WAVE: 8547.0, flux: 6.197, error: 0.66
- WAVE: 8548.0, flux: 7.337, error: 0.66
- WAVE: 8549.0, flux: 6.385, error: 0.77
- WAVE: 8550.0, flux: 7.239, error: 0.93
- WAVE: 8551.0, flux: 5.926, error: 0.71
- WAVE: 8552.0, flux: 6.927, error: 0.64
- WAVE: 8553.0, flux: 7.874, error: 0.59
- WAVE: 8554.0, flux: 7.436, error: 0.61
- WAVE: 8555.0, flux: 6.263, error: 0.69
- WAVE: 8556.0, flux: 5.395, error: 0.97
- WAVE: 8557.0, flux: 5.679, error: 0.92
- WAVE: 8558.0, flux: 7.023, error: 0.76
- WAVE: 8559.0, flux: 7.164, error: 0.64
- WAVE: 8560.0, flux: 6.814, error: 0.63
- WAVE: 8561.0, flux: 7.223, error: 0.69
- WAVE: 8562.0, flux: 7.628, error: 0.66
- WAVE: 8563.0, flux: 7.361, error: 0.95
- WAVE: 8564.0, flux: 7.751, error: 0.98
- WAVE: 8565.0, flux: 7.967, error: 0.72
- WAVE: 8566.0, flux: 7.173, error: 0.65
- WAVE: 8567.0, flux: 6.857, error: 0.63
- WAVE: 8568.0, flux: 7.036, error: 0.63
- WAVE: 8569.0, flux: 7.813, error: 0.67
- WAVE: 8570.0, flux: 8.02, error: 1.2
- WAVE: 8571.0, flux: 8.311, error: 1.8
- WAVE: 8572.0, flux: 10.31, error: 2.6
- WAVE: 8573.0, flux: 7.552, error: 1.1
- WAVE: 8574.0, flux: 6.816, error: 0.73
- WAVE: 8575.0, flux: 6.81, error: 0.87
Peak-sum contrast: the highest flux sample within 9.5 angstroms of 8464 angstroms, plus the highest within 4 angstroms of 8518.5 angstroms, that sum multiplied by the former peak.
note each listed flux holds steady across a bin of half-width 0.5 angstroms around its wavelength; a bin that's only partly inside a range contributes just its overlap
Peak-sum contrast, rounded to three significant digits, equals 395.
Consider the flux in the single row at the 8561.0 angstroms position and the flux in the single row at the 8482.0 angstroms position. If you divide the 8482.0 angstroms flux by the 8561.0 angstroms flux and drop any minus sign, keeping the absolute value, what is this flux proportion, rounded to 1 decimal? 1.0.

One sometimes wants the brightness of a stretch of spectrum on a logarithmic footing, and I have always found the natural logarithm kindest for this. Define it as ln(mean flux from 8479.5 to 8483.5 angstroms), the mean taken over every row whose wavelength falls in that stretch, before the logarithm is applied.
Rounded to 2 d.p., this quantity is 2.04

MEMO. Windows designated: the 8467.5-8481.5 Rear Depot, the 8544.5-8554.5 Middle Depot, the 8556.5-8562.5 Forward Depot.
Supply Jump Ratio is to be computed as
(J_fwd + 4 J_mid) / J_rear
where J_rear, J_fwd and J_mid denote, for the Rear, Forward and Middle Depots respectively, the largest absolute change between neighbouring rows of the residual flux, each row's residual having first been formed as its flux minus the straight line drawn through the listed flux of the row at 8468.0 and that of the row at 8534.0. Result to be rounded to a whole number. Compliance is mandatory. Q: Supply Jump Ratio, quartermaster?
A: 1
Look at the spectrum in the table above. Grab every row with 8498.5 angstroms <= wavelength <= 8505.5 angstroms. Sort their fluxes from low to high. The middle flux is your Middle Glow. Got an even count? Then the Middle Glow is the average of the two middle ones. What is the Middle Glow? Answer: 6.4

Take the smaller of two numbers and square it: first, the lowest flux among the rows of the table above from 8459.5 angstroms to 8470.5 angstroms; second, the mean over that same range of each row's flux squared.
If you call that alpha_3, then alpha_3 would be 23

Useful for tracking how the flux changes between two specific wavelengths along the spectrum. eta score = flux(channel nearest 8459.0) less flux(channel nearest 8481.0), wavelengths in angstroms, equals -2.0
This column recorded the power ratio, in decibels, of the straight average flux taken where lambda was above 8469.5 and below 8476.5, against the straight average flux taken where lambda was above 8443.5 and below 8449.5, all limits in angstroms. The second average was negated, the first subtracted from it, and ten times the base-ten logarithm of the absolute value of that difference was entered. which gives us 11.9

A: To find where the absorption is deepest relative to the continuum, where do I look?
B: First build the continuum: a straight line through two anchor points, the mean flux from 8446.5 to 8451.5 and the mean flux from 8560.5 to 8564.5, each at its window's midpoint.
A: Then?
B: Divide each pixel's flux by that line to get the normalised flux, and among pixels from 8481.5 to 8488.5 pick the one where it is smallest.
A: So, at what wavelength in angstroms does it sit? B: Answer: 8486.0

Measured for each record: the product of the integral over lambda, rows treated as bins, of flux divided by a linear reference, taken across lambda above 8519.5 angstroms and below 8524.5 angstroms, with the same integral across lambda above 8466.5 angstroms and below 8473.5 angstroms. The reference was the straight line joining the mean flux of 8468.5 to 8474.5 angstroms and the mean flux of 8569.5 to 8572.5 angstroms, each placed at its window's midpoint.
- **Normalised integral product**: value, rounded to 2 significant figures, 26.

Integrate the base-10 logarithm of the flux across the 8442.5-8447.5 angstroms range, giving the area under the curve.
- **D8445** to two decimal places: 4.23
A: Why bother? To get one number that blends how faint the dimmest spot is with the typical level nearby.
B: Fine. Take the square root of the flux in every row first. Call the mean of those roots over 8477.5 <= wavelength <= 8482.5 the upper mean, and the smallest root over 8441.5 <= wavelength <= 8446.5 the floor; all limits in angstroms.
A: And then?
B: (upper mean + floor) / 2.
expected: 2.62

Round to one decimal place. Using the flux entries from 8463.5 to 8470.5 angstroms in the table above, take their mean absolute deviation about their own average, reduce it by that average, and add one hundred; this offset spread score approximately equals 94.7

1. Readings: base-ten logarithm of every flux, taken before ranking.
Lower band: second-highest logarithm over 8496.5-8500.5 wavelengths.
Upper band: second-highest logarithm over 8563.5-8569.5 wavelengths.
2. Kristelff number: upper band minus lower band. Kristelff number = 0.09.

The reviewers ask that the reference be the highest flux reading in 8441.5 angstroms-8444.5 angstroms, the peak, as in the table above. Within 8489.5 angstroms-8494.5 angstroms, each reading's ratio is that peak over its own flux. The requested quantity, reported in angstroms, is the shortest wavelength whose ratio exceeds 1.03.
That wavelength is 8490.0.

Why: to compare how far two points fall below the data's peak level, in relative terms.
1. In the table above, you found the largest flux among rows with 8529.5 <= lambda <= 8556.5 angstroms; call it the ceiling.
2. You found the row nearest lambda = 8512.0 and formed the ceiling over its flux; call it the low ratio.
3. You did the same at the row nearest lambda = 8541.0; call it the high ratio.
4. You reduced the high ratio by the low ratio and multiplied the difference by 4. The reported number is 1.6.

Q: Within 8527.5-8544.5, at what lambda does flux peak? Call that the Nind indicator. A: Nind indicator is 8529.0 angstroms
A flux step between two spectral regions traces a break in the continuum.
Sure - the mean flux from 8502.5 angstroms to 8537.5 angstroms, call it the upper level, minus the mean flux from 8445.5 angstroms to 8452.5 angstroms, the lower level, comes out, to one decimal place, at -1.0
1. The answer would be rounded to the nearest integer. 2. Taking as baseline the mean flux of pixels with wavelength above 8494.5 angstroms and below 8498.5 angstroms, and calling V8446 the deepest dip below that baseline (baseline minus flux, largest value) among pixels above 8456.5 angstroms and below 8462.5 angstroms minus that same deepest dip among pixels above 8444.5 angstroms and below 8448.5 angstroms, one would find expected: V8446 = 2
